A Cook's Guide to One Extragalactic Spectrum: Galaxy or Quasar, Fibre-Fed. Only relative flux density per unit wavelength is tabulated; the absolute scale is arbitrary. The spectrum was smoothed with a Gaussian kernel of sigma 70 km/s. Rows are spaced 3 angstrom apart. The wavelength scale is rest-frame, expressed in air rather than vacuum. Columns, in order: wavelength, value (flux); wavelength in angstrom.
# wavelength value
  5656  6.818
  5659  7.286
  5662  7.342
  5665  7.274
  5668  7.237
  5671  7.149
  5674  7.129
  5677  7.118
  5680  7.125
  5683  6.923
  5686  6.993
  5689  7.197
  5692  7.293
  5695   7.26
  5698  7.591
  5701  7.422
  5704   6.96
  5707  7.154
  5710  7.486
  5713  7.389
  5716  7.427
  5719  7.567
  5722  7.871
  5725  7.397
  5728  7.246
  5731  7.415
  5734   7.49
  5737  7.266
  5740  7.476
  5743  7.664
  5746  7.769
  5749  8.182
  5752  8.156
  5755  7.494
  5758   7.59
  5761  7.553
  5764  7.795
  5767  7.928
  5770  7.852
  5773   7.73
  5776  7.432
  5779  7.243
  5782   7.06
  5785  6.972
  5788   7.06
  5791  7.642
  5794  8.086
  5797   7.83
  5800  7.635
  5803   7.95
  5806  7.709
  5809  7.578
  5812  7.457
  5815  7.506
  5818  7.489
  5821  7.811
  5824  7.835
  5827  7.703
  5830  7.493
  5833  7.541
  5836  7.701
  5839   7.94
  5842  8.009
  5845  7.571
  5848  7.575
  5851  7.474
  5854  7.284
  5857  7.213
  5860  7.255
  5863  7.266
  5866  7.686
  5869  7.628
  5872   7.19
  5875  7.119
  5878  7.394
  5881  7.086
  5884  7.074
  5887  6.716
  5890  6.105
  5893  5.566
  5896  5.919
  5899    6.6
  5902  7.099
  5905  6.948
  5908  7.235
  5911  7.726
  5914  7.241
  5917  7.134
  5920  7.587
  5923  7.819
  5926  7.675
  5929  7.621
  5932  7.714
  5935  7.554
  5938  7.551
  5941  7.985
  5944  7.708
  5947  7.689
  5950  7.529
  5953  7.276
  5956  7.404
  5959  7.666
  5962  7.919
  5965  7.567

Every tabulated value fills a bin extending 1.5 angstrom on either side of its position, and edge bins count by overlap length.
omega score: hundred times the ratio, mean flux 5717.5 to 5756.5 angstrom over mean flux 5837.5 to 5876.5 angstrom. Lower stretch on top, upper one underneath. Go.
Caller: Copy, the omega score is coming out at 102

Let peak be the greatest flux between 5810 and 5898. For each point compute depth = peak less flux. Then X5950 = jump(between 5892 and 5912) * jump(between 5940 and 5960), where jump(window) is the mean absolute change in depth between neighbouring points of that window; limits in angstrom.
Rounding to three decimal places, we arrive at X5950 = 0.075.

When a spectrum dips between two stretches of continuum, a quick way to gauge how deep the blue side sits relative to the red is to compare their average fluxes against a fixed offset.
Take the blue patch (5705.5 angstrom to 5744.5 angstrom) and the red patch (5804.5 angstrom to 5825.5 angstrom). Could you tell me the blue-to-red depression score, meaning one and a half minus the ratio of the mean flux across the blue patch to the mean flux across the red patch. 0.52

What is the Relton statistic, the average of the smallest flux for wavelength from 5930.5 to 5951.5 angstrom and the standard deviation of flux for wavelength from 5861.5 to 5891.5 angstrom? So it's 4.0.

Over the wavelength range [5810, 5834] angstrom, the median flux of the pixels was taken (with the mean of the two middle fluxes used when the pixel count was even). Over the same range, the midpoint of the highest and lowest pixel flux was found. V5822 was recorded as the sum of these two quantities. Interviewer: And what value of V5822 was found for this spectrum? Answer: 15.2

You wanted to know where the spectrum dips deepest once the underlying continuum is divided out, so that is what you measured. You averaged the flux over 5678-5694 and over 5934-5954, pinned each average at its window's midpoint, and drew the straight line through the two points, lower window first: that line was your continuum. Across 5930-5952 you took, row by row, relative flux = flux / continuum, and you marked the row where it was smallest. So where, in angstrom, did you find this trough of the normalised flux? 5950 angstrom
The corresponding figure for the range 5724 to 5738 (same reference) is 5728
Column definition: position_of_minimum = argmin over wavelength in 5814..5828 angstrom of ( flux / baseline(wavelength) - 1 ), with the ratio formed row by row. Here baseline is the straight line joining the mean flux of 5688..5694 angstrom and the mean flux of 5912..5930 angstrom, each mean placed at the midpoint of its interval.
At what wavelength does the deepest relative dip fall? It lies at 5818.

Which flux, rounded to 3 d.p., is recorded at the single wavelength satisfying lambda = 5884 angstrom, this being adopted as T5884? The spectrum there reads 7.074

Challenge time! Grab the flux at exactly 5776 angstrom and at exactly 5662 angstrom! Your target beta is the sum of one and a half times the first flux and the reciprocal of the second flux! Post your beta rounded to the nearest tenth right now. 11.3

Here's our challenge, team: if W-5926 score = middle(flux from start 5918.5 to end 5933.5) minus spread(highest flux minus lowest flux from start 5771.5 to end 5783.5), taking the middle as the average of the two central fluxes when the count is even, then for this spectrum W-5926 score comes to 7.0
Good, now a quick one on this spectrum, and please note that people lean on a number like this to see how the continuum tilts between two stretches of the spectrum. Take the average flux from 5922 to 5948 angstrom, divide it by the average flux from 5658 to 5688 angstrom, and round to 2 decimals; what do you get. 1.08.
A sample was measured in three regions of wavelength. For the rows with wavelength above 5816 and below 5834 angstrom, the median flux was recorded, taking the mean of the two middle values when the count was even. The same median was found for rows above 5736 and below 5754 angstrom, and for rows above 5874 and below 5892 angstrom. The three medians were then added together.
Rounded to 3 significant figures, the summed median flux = 22.4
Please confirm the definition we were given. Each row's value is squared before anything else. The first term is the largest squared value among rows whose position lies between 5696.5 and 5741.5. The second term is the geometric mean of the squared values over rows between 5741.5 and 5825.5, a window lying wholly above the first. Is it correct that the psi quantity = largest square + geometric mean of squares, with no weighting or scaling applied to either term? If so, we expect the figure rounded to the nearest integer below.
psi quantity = 120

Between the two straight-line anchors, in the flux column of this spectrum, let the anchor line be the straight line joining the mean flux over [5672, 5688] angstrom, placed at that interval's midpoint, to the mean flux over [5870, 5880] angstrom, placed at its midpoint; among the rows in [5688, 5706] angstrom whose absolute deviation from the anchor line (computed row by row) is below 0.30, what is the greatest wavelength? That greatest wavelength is 5704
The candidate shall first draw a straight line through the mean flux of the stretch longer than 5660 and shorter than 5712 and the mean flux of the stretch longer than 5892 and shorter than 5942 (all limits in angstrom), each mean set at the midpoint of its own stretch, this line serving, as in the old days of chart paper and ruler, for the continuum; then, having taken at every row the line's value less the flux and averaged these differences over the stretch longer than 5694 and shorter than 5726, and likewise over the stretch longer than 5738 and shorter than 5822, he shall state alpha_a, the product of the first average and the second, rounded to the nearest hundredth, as 0.08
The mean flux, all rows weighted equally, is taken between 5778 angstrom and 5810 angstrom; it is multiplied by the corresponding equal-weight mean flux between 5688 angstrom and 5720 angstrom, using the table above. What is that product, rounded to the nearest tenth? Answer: 55.2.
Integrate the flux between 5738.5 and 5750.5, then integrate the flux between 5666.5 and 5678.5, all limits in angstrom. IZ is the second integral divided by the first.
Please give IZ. 0.92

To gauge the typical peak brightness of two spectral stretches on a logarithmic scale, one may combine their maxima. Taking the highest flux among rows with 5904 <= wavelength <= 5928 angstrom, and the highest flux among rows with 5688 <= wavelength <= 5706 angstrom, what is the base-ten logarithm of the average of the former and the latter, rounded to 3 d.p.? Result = 0.887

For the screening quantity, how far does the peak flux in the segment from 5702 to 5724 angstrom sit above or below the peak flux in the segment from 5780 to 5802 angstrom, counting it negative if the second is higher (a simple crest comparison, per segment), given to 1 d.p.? -0.2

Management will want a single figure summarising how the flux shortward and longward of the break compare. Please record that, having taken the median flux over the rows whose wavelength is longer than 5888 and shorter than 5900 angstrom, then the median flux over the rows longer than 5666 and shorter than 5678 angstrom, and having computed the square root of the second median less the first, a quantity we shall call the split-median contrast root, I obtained 1.06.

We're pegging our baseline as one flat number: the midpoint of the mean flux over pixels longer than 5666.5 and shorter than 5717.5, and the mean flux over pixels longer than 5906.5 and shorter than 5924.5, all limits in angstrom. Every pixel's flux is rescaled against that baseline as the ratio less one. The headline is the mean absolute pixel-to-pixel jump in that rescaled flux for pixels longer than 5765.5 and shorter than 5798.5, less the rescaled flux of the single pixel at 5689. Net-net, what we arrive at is 0.051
